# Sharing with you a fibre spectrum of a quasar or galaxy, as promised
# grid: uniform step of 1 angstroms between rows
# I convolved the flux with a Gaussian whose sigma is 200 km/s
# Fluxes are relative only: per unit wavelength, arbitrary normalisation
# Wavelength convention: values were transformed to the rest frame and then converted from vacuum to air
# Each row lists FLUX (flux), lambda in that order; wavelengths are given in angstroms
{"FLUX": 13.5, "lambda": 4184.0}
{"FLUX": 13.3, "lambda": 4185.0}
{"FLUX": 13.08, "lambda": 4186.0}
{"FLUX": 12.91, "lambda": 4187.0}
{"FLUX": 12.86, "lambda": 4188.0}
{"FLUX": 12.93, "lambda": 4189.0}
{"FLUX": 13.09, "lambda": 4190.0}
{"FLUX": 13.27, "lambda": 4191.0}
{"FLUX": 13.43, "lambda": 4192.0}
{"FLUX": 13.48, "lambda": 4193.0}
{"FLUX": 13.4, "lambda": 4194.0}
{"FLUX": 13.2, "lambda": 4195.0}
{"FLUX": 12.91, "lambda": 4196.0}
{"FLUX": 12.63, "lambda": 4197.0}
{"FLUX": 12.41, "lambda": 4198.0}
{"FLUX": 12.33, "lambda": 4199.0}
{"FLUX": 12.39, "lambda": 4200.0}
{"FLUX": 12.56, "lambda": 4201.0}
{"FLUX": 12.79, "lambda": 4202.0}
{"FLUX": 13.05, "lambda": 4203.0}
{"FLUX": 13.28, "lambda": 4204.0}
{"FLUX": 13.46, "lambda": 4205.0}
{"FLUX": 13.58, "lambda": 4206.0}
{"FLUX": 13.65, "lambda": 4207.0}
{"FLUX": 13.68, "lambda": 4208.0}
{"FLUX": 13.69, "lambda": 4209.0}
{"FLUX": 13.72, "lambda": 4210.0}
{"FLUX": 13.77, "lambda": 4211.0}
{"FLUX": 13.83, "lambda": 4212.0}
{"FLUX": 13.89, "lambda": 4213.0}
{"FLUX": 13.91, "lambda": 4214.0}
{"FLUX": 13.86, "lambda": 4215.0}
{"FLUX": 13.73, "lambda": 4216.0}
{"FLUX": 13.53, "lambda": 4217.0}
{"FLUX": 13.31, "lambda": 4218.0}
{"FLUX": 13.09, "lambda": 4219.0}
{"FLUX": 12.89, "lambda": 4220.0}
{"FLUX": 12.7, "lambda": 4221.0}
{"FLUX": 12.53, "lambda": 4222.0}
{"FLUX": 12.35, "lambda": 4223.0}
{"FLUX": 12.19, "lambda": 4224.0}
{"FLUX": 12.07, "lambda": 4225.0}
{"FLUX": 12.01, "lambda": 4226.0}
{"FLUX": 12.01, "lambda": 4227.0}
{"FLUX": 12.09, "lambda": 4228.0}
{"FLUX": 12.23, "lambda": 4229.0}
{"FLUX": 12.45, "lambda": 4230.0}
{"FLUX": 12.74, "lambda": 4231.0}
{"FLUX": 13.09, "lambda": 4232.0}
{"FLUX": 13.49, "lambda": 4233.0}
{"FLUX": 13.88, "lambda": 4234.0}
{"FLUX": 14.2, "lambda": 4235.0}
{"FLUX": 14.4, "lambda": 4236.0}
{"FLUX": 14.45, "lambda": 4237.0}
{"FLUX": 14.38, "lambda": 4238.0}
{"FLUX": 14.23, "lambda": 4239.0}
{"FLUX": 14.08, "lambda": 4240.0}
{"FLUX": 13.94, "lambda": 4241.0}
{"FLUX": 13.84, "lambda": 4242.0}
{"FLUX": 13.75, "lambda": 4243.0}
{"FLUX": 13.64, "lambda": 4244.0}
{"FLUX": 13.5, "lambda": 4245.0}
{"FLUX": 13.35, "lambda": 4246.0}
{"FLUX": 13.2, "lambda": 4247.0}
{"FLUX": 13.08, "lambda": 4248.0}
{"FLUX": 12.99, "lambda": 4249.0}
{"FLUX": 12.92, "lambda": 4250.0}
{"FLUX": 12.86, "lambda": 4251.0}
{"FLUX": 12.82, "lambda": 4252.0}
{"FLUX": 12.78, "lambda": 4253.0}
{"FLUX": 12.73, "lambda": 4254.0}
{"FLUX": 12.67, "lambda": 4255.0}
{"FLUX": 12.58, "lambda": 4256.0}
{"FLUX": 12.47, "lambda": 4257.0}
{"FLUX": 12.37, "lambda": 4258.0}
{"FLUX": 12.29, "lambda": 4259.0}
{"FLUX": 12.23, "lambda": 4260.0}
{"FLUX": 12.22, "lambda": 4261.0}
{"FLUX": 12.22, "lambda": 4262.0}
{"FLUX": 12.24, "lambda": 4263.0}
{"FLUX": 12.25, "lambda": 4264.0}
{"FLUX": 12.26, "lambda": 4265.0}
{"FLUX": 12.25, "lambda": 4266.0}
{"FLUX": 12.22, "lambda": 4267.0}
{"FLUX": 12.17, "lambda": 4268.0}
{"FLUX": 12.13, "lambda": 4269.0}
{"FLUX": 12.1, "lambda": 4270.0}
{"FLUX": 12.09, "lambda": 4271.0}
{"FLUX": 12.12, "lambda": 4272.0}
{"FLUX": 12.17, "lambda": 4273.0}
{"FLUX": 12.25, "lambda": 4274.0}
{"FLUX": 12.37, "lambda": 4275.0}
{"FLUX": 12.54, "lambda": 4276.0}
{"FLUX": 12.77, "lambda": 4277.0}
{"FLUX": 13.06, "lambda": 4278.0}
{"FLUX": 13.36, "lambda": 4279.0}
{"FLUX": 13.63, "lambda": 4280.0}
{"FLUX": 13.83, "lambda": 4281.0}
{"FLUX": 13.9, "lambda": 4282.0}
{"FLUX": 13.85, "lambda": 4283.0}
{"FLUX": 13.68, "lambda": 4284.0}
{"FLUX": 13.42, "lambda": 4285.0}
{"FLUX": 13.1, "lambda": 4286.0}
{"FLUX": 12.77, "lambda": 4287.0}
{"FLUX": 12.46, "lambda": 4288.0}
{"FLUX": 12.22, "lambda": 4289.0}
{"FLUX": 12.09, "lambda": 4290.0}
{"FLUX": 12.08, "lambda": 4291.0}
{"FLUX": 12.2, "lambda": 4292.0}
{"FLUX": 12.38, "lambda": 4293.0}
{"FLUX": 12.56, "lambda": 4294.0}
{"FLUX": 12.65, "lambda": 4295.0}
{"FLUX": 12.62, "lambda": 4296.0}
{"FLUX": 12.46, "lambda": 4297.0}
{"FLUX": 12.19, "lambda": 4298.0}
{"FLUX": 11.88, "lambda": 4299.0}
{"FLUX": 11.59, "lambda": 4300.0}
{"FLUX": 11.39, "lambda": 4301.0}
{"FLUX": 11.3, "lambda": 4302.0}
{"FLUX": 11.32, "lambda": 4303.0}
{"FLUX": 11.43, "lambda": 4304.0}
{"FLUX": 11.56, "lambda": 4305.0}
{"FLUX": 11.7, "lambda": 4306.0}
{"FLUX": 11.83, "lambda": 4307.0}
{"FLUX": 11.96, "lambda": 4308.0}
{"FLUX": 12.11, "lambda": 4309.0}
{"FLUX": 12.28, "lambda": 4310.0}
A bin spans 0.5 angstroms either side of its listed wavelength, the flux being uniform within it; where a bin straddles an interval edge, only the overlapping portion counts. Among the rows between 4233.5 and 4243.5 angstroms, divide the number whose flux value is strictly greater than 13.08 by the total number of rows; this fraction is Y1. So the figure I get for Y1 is 1.00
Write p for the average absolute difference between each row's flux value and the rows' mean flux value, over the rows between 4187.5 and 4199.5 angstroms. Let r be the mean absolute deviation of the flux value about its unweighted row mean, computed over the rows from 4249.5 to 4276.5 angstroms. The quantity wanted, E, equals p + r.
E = 0.53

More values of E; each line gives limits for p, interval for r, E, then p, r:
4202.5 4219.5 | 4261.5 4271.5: 0.27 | 0.22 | 0.06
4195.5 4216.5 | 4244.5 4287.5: 0.97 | 0.50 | 0.47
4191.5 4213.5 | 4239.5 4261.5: 0.92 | 0.44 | 0.48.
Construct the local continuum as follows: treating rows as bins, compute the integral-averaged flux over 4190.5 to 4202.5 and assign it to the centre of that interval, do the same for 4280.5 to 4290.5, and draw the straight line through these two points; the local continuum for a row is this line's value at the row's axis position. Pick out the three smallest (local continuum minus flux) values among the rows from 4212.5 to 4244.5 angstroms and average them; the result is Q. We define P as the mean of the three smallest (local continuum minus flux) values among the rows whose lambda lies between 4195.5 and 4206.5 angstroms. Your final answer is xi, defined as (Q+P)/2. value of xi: -1.0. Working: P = -0.5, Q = -1.4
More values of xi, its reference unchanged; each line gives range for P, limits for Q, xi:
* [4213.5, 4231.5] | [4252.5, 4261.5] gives -0.3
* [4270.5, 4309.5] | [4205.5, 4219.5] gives -0.8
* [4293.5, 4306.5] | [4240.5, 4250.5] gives -0.1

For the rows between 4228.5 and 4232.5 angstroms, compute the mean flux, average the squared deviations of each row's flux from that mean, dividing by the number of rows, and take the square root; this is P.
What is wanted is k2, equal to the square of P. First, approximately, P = 0.32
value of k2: 0.104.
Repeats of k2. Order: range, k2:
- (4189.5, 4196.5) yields 0.036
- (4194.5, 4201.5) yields 0.086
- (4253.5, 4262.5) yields 0.036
